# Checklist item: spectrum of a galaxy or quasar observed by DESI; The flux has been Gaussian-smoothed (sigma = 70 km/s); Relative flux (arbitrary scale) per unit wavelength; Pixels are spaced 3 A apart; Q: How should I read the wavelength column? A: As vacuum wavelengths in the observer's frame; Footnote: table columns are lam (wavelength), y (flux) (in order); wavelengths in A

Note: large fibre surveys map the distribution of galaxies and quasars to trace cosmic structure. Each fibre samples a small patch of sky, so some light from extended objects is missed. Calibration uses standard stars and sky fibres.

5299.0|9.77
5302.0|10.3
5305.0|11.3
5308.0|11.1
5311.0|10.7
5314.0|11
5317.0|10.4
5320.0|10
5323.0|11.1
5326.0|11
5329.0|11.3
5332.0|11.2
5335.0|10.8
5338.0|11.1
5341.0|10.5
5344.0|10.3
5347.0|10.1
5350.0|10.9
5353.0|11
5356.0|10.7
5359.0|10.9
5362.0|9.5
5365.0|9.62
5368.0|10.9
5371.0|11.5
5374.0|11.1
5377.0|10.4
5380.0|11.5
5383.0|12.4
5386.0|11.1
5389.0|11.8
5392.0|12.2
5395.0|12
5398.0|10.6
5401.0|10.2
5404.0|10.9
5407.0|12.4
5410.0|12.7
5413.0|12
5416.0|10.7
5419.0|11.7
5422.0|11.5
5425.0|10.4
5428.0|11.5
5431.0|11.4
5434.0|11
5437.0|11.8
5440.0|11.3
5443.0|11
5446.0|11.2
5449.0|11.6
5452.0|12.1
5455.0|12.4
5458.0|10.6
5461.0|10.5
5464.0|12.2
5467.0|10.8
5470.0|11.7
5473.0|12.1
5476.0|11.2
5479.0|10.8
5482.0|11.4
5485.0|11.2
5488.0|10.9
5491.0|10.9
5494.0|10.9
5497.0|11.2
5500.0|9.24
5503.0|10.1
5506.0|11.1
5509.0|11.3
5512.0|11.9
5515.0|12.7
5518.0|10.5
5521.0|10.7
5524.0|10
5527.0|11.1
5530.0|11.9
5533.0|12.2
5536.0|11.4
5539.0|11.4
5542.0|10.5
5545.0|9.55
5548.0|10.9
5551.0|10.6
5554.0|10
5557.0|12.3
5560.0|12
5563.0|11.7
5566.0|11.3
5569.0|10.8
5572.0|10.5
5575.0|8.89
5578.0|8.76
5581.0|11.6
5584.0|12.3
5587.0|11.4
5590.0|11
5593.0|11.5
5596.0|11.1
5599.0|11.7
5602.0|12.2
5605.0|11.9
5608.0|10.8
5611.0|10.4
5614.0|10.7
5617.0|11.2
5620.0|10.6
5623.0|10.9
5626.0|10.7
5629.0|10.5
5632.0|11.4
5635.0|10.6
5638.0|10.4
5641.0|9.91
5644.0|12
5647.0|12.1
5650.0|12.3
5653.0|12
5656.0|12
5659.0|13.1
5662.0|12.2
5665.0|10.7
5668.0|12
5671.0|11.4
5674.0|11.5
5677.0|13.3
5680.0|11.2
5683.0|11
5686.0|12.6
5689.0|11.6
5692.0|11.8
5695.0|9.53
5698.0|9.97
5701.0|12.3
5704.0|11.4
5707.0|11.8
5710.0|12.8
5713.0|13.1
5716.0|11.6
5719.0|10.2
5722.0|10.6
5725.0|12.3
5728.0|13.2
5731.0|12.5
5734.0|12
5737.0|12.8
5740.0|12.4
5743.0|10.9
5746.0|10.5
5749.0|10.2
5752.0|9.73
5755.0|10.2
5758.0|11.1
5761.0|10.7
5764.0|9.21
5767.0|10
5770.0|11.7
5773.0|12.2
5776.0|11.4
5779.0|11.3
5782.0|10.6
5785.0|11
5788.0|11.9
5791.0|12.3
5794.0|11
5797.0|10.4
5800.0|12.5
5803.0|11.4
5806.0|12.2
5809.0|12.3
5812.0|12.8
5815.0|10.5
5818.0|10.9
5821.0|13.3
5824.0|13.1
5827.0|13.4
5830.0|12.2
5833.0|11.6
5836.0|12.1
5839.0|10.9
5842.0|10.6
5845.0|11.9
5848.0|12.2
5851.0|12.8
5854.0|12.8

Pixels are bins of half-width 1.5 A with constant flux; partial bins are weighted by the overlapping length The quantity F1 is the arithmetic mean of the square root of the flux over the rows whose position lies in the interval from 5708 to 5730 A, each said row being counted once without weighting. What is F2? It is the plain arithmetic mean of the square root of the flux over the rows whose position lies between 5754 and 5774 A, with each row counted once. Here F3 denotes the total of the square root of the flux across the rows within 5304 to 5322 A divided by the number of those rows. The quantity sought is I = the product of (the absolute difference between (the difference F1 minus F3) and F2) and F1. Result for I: 10.69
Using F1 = 3.46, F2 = 3.27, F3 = 3.28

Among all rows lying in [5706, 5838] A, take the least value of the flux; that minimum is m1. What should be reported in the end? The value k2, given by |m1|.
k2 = 9.21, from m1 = 9.21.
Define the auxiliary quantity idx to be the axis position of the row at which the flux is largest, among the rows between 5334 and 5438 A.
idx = 5410.0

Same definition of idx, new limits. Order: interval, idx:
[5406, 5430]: 5410.0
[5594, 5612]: 5602.0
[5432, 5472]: 5455.0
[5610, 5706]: 5677.0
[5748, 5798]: 5791.0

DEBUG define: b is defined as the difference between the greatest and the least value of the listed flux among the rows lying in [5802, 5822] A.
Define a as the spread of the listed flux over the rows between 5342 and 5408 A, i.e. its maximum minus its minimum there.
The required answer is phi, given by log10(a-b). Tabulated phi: -1.00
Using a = 2.90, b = 2.8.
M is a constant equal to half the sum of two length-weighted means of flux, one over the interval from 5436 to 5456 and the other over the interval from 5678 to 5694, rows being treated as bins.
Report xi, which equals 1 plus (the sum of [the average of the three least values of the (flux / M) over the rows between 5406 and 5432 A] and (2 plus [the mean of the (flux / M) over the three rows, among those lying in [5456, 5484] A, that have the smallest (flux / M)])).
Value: 4.848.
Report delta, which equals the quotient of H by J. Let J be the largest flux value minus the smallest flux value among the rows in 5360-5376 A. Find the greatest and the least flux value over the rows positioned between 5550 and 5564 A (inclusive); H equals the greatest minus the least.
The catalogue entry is 1.15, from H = 2.30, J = 2.0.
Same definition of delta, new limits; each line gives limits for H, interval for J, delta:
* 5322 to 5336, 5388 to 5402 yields 0.25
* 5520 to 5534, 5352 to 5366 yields 1.47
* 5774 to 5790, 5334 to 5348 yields 1.30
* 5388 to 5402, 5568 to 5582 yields 0.70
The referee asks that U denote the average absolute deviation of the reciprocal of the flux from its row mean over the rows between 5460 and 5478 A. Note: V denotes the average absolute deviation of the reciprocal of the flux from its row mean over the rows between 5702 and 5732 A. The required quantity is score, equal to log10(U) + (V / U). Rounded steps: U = 0.0045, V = 0.0060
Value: -1.02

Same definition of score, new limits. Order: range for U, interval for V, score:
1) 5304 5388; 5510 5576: -0.74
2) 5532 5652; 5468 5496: -1.79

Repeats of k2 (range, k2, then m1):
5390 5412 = 10.20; 10.2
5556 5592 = 8.76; 8.76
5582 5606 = 11.00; 11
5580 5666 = 9.91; 9.91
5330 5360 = 10.10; 10.1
